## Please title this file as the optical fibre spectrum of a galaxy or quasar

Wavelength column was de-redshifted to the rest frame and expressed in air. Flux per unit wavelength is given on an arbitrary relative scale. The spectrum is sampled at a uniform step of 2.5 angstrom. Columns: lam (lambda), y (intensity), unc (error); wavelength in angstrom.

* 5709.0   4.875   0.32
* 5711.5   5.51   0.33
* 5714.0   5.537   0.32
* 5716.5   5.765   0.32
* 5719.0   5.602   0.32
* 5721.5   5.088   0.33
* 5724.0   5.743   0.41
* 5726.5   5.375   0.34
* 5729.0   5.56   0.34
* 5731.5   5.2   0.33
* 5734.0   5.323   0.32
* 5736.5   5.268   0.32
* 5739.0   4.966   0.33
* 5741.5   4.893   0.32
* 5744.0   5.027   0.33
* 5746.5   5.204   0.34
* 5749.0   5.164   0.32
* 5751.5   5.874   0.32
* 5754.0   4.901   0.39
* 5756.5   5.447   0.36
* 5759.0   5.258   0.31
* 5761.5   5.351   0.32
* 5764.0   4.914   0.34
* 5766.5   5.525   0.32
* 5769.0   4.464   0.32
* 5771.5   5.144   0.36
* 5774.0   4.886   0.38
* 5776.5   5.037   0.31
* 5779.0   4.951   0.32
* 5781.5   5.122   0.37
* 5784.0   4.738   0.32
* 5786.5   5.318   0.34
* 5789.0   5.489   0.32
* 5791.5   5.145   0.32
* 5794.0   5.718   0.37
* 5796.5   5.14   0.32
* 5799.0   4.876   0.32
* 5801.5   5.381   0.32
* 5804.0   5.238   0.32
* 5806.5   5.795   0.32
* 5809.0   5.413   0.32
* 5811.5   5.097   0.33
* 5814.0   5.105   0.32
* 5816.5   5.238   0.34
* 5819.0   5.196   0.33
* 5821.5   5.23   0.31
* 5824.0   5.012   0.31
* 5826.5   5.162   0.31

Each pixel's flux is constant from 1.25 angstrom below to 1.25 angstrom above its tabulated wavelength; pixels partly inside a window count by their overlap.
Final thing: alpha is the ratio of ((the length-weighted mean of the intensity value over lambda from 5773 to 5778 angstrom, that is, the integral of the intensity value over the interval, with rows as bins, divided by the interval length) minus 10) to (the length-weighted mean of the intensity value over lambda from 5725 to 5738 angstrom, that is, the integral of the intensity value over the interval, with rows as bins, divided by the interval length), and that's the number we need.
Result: -0.94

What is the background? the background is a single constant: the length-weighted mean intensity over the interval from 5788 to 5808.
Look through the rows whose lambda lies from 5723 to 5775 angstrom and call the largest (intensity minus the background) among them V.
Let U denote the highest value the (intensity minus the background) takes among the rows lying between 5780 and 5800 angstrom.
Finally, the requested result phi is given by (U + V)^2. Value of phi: 0.81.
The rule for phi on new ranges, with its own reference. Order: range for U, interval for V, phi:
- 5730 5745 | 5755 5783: 0.02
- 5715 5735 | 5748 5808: 0.89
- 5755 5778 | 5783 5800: 0.30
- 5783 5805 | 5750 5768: 0.81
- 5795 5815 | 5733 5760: 0.95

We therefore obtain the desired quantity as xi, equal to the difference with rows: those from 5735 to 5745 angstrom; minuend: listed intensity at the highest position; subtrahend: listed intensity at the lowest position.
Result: -0.2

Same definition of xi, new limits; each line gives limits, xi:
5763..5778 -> 0.1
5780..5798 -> 0.0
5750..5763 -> -0.5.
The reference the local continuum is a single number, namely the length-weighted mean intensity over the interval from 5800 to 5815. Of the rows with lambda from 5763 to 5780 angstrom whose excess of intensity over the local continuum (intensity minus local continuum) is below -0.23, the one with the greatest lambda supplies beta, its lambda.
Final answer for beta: 5779.0 angstrom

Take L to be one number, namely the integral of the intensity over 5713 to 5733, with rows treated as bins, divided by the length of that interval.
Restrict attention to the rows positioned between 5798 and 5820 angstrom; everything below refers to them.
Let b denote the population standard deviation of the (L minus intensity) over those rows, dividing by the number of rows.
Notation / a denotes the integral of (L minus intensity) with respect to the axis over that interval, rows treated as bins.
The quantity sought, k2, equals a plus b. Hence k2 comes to 5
